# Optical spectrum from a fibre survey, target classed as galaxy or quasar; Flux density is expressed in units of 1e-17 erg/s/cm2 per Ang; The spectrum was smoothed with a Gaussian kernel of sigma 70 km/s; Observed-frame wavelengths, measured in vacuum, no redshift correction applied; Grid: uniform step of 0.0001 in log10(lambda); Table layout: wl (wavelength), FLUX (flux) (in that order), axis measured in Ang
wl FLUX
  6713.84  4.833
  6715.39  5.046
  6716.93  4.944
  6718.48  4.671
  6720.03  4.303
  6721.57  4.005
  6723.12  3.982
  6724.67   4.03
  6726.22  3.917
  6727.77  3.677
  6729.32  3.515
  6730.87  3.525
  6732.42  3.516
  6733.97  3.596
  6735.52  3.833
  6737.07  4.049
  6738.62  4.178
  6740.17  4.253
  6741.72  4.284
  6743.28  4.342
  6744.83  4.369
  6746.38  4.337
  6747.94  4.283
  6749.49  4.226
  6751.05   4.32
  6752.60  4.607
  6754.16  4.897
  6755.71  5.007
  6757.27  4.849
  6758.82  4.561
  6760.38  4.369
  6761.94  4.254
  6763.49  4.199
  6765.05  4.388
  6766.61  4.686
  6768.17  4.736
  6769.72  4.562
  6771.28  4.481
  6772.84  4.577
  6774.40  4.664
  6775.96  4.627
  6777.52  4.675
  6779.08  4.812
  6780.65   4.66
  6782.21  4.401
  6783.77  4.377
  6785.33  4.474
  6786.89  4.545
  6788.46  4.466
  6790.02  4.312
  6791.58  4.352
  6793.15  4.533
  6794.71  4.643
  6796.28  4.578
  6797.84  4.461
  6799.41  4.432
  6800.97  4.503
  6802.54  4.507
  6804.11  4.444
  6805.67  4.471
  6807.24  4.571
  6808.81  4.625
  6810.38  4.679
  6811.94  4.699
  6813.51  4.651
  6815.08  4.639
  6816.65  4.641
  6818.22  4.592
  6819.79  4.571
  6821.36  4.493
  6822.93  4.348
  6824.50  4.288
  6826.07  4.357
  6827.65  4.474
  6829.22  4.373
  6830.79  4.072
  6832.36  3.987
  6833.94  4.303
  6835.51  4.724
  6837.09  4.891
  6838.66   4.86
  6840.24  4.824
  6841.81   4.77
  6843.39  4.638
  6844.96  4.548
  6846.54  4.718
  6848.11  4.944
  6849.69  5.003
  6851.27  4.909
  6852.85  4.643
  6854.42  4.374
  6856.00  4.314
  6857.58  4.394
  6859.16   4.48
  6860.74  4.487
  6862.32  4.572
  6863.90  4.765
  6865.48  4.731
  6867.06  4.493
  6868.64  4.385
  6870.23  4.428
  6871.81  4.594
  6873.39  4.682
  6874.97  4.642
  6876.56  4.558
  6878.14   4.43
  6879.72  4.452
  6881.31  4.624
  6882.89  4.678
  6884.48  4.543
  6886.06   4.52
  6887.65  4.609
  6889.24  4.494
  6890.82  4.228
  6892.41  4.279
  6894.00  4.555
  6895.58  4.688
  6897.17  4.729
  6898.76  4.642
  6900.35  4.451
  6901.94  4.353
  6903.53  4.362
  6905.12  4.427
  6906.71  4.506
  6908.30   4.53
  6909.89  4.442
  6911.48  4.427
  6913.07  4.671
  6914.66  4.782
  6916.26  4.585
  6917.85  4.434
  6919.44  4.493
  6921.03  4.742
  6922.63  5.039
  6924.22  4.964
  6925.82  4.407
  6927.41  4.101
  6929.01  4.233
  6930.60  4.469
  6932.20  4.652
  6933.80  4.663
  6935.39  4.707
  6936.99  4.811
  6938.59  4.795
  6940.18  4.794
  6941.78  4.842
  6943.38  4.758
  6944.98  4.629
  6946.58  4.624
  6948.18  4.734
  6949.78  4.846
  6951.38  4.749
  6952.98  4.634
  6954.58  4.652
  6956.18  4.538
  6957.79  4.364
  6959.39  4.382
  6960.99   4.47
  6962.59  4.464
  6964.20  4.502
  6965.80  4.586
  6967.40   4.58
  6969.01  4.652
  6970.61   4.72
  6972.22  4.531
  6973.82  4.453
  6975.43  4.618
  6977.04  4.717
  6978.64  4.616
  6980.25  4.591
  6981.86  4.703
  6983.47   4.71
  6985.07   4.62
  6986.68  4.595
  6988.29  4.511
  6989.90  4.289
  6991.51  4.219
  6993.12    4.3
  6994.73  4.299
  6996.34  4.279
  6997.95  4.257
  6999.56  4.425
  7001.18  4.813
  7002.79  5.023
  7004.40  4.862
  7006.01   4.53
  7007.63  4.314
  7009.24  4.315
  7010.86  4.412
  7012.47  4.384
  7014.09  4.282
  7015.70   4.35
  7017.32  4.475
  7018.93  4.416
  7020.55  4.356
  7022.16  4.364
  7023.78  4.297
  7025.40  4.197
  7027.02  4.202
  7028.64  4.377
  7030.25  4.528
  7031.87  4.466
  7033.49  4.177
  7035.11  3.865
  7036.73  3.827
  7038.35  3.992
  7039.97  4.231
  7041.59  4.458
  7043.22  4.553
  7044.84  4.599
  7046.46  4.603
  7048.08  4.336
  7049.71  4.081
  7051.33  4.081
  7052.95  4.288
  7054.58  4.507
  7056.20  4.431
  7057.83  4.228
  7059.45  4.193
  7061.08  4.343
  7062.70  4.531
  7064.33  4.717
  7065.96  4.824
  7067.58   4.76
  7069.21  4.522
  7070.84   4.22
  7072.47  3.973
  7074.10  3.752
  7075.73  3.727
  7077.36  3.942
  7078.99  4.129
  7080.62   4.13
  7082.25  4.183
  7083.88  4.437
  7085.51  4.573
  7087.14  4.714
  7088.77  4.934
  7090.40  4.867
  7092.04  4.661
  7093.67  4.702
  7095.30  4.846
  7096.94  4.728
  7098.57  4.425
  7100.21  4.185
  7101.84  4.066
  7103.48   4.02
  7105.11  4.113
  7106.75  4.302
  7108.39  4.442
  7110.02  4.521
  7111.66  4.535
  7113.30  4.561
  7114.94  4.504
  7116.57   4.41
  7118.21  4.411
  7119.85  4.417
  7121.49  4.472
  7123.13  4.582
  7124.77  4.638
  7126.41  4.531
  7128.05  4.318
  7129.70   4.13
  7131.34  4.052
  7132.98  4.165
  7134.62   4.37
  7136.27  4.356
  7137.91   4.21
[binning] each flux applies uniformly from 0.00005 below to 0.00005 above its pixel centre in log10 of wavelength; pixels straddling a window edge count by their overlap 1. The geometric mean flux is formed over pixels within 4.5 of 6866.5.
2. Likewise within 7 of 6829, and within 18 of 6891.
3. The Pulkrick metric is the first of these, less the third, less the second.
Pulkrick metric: -4.28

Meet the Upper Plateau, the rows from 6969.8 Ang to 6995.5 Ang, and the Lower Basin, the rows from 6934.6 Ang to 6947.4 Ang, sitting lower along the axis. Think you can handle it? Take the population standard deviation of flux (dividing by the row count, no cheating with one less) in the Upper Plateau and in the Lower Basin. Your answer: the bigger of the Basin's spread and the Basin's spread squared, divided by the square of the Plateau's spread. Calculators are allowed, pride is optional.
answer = 2.9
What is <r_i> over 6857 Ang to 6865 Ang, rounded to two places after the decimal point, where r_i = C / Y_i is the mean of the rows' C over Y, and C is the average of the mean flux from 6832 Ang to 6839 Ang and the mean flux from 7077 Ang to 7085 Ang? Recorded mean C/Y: 0.96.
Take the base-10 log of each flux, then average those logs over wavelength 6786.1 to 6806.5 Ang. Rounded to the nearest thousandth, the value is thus 0.651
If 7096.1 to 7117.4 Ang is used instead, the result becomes 0.640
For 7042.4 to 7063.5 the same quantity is 0.640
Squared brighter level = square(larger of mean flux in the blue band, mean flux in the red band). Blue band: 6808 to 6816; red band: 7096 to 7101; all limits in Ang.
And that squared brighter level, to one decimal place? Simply 21.7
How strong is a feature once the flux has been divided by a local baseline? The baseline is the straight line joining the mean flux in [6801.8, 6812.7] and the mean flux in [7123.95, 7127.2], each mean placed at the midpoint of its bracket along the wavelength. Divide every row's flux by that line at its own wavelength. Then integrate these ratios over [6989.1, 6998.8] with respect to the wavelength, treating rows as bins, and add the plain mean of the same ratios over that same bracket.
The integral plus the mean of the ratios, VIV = 10.0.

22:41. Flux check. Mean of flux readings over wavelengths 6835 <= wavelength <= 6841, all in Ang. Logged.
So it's 4.82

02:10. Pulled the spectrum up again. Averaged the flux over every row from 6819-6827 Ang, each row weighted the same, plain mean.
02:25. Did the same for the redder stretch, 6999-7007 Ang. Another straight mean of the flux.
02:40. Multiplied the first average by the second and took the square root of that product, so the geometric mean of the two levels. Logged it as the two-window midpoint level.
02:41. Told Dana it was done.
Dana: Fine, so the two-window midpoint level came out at 4.57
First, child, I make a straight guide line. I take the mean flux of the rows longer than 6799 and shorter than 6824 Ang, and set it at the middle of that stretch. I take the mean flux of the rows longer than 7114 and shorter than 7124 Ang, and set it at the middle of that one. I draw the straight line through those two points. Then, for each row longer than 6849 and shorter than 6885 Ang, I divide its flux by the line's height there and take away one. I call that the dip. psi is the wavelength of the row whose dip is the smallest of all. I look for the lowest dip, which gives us 6856.00 Ang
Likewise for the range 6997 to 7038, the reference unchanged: 7036.73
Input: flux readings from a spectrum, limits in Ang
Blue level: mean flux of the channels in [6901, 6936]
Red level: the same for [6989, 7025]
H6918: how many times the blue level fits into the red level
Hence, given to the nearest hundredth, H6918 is 0.97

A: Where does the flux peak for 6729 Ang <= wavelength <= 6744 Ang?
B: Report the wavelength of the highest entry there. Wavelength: 6743.28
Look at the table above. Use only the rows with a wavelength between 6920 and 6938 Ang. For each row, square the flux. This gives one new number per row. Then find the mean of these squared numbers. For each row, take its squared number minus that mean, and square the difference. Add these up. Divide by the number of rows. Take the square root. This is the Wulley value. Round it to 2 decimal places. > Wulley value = 2.53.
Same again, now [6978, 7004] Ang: 2.06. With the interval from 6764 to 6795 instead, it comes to 1.24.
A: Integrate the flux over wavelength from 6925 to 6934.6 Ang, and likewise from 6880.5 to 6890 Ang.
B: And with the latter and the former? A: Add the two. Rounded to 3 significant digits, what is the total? 85.9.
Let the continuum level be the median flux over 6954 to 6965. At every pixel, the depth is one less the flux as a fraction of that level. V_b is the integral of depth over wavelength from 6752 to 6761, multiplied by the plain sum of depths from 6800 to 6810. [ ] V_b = 0.034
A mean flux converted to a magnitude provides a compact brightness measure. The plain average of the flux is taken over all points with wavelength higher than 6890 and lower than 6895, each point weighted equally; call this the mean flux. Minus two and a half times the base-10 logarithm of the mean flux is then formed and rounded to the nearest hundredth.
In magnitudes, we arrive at -1.60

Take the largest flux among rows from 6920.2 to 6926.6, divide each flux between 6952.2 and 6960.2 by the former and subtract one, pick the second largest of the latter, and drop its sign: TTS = 0.080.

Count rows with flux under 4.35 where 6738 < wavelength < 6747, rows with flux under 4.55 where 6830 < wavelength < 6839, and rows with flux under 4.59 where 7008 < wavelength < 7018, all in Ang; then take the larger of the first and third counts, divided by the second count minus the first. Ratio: -3.0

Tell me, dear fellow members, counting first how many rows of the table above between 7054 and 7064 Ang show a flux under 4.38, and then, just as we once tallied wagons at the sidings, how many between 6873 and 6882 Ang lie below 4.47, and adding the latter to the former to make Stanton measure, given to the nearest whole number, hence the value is 5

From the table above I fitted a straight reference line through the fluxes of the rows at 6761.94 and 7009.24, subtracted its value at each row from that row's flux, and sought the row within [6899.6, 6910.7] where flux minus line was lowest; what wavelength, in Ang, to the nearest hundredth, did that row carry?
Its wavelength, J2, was 6901.94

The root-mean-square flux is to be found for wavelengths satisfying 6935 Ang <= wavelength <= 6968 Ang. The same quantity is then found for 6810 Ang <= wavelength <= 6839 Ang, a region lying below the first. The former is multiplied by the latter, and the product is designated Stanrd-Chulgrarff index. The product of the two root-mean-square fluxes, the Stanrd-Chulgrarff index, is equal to 21.0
